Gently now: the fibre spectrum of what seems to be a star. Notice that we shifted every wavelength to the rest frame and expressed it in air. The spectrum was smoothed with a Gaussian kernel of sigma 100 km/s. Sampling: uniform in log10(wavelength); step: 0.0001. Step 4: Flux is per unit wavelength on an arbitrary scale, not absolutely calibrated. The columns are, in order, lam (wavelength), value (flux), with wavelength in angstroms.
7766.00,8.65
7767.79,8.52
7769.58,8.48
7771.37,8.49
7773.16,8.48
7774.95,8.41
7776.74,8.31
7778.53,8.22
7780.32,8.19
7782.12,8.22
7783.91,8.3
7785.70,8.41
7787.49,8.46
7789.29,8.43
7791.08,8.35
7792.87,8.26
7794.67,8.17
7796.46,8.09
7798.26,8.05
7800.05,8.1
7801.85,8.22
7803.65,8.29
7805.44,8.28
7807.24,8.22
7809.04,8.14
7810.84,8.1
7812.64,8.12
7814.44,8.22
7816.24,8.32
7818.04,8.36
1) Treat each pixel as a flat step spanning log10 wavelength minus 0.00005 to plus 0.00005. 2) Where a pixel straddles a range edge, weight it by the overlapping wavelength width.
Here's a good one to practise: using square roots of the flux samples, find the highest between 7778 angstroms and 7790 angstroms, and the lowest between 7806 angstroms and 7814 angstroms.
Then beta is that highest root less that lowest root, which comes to 0.063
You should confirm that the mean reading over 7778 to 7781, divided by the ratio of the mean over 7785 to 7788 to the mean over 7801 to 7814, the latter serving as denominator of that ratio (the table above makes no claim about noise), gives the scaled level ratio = 7.97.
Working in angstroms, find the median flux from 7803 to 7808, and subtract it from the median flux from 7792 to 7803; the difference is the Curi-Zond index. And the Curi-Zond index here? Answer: -0.1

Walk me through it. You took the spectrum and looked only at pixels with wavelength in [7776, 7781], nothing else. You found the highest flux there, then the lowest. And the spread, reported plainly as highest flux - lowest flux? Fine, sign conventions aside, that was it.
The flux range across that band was 0.120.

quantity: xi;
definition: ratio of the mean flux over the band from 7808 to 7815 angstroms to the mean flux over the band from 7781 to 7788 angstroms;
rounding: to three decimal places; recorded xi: 0.976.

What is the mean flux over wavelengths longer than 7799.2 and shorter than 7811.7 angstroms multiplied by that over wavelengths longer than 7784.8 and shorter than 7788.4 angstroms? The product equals 69.1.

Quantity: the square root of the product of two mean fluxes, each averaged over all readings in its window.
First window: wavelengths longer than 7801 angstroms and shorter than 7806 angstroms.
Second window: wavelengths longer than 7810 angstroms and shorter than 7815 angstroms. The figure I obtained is 8.20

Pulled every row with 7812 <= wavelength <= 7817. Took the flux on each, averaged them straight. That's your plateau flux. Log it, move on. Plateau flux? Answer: 8.22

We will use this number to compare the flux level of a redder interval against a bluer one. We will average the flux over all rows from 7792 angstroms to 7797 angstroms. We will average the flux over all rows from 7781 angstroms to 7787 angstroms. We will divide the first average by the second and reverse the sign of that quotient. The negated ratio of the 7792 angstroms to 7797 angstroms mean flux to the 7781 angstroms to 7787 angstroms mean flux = -0.98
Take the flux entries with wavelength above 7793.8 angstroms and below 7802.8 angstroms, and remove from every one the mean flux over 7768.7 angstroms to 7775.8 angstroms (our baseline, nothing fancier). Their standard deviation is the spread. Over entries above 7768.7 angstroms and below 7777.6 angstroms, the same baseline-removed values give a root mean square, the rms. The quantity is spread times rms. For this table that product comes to 0.005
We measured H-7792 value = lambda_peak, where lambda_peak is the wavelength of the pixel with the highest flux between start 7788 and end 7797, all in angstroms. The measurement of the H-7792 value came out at 7789.29 angstroms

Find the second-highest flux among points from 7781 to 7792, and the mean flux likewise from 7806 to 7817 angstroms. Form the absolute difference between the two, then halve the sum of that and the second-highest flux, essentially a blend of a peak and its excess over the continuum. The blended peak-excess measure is 4.34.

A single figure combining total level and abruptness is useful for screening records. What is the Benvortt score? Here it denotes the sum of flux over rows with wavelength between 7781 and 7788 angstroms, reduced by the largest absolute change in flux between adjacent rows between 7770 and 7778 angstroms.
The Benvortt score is 33.3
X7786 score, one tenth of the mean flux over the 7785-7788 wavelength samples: 0.844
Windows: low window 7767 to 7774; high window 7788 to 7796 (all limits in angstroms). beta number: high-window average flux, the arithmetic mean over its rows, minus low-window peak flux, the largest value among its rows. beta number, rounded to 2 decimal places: -0.22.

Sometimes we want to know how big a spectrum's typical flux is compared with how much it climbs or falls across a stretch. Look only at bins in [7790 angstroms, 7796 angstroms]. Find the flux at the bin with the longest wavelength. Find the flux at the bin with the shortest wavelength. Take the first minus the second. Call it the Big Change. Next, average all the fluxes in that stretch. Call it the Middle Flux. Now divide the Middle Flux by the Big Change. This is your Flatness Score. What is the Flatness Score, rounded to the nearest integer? -46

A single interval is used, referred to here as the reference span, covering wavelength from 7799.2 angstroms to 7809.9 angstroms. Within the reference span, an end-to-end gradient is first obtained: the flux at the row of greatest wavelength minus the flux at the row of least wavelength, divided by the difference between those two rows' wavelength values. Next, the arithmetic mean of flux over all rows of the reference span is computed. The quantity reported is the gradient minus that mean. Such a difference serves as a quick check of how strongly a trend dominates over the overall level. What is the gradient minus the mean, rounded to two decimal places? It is -8.20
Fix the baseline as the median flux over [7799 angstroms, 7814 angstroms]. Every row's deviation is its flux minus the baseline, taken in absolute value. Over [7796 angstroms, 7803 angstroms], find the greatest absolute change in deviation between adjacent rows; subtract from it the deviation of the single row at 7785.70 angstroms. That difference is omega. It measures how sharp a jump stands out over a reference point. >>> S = -0.18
